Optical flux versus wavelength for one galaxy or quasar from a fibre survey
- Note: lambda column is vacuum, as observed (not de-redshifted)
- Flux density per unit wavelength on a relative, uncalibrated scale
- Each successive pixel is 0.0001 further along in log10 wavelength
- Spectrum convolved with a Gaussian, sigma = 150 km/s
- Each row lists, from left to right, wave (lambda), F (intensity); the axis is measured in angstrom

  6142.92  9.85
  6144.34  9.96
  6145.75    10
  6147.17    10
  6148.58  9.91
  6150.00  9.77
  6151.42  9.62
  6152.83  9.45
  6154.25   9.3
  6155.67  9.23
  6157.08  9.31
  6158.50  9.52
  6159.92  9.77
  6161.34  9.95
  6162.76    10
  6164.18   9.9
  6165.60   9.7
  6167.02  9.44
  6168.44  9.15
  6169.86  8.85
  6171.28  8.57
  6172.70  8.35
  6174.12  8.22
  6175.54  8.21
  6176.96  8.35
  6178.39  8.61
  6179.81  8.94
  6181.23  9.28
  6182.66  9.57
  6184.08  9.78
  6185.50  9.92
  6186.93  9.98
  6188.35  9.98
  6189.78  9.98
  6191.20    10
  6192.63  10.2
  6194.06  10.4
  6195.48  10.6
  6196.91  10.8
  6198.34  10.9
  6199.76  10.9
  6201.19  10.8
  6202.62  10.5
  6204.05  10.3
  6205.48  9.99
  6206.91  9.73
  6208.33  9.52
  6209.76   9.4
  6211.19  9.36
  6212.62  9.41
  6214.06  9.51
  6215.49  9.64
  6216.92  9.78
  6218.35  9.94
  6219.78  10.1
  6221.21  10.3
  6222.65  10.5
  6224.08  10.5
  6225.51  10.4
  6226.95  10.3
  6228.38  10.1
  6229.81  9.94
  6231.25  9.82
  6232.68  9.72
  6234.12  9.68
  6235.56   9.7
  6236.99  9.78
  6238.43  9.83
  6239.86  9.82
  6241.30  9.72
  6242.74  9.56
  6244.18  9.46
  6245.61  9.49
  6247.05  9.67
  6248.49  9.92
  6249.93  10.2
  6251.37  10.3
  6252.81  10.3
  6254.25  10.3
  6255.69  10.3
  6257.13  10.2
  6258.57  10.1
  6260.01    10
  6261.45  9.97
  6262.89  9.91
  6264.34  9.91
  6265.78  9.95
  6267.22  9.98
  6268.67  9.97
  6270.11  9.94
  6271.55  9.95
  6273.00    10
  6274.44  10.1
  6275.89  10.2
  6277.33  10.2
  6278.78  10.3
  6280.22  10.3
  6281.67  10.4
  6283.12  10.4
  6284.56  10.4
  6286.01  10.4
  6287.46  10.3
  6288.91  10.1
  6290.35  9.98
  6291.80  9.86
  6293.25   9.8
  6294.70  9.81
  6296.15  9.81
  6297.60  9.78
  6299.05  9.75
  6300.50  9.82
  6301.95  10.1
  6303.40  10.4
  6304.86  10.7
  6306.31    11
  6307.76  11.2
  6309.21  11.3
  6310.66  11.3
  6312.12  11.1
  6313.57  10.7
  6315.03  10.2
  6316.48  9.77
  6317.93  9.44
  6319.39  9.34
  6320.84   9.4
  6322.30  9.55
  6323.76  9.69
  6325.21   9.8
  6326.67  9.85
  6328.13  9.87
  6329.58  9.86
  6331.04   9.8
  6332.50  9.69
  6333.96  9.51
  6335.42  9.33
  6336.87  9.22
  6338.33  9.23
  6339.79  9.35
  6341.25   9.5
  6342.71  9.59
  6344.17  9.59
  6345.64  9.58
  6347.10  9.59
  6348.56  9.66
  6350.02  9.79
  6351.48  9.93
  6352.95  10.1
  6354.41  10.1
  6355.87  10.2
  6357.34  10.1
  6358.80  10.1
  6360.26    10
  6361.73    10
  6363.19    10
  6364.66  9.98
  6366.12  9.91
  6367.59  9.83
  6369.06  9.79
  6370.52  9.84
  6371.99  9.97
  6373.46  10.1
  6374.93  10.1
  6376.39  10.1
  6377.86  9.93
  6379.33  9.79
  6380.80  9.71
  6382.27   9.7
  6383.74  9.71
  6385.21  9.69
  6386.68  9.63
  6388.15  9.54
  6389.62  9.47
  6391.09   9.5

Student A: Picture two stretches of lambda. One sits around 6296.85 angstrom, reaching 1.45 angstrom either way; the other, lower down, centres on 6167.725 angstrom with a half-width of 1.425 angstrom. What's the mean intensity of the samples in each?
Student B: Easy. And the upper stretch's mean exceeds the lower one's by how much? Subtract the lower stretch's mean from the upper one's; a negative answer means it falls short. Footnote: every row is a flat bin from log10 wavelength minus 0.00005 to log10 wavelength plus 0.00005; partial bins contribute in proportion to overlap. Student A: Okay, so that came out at 0.5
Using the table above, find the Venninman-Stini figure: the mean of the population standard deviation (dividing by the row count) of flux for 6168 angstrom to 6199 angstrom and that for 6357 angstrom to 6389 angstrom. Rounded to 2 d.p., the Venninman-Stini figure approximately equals 0.51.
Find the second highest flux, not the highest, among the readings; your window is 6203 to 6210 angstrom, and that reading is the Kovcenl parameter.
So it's 9.99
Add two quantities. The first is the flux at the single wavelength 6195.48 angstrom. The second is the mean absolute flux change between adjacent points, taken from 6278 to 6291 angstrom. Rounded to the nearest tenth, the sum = 10.7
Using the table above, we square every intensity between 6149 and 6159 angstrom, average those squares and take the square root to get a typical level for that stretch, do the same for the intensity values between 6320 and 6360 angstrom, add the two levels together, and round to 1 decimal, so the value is 19.2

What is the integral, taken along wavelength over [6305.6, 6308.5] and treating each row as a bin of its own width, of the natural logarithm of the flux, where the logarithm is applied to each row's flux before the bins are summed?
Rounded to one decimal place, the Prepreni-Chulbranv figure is 7.0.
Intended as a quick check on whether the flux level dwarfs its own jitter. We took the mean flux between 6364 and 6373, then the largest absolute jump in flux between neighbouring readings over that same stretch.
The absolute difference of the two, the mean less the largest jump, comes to 9.76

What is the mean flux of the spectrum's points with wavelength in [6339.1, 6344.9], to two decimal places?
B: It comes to 9.51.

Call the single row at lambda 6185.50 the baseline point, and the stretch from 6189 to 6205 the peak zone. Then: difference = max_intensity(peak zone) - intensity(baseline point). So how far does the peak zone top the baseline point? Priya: 1.0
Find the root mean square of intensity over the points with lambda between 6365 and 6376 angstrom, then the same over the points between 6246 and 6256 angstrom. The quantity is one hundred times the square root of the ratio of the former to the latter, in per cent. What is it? 99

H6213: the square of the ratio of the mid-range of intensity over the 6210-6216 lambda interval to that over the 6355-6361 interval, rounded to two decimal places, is 0.88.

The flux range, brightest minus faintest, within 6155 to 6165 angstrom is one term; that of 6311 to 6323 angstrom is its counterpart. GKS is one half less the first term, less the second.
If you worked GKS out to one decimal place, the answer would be -2.0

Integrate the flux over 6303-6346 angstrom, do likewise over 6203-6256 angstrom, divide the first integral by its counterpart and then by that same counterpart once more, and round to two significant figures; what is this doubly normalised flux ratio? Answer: 0.0016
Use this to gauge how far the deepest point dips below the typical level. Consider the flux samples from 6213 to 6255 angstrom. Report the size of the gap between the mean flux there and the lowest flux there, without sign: 0.48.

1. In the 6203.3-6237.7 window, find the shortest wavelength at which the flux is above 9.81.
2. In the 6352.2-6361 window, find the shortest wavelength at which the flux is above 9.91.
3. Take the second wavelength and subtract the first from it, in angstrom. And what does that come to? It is 148.9 angstrom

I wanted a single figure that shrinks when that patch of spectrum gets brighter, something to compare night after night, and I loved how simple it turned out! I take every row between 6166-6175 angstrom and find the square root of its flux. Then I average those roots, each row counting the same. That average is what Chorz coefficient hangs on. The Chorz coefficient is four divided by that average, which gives 1.35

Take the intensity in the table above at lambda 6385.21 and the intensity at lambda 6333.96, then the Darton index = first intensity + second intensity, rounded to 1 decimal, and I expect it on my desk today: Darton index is 19.2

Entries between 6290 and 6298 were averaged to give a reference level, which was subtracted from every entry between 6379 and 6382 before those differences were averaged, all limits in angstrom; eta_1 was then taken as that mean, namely -0.1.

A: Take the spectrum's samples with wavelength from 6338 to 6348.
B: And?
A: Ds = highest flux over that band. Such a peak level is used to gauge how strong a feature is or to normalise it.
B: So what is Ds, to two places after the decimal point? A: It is 9.59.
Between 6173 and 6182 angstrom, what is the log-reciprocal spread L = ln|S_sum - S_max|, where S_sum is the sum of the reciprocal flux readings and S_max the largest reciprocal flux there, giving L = -0.55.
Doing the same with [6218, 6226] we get -0.73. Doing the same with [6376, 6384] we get -0.68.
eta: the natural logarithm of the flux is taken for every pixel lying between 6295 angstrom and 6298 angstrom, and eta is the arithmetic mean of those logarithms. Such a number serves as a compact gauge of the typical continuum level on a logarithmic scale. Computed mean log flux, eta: 2.282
